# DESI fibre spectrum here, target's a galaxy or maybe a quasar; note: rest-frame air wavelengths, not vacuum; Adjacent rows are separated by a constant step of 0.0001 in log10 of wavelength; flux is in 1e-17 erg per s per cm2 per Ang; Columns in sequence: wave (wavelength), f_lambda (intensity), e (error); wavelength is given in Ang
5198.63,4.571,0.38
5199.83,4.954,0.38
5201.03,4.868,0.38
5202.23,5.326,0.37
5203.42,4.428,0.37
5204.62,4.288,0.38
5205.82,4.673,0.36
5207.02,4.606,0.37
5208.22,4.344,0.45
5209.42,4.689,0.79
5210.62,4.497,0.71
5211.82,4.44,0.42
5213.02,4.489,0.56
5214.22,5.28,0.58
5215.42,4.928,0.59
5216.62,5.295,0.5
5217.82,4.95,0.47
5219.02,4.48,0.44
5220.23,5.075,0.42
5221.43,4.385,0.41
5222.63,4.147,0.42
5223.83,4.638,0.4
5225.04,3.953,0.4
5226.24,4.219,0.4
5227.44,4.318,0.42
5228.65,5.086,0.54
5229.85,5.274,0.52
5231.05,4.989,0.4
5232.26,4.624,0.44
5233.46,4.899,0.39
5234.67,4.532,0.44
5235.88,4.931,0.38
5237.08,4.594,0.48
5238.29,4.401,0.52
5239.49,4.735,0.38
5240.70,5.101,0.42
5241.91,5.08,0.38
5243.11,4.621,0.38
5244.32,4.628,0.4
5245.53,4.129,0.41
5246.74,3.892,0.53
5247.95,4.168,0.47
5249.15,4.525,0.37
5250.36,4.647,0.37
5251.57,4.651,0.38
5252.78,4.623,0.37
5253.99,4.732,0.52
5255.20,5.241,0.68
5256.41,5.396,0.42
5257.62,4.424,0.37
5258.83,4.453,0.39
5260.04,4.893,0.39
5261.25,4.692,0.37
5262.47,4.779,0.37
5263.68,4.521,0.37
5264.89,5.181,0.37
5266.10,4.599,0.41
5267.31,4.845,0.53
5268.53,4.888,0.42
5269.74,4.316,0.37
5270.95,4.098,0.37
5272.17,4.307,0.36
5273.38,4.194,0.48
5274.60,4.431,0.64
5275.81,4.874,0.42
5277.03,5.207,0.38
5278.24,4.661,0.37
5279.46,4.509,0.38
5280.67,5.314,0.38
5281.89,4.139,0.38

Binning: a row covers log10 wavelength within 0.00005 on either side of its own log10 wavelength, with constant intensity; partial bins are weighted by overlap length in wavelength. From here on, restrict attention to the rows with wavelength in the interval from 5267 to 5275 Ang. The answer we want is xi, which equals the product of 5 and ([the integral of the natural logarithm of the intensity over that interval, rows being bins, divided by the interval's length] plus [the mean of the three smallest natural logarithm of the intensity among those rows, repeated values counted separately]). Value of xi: 14.6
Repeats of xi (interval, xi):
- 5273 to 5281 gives 15.1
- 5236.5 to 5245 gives 15.3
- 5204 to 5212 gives 14.9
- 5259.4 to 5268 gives 15.5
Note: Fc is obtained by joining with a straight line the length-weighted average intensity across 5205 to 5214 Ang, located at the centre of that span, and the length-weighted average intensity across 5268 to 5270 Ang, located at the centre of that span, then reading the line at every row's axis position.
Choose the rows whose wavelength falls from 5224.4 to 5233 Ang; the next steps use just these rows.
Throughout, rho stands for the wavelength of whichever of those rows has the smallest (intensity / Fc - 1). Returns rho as 5225.04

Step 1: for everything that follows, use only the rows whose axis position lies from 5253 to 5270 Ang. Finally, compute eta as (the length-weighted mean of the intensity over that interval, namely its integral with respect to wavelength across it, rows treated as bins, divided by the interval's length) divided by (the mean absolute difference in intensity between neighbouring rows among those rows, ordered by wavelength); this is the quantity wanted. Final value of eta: 13.1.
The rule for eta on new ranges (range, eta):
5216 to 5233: 11.1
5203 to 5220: 15.9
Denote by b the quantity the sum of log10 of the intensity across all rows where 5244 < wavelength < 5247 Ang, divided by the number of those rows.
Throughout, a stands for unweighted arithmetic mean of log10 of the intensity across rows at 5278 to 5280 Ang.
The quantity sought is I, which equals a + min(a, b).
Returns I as 1.285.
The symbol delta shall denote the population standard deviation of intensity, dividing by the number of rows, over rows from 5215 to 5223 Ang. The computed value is 0.386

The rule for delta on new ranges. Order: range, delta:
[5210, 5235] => 0.386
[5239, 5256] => 0.363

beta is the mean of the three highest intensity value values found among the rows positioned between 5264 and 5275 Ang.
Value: 4.97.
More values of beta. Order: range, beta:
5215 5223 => 5.11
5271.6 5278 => 4.84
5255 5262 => 5.18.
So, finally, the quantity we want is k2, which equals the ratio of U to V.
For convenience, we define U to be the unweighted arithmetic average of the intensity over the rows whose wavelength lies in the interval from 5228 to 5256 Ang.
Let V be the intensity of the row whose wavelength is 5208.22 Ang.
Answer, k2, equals 1.08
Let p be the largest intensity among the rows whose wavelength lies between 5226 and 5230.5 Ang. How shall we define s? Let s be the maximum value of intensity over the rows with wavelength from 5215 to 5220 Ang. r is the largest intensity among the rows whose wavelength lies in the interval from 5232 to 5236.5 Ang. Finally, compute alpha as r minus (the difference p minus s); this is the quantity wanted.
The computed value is 5.0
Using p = 5.274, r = 4.931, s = 5.295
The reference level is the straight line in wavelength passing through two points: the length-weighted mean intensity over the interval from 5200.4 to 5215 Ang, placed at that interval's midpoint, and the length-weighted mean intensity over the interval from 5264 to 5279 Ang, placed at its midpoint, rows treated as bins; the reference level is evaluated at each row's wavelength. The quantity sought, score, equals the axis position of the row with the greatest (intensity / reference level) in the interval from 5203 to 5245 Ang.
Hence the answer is 5216.62 Ang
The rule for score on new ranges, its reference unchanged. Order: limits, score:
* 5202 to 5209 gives 5202.23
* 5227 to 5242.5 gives 5229.85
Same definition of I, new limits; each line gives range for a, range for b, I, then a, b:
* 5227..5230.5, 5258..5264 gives 1.357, 0.688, 0.669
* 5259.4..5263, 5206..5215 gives 1.344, 0.680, 0.664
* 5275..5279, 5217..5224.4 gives 1.354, 0.691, 0.663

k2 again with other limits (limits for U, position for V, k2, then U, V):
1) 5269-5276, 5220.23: 0.86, 4.37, 5.075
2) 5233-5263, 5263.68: 1.03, 4.67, 4.521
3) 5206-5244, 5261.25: 1.00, 4.70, 4.692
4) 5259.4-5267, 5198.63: 1.05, 4.78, 4.571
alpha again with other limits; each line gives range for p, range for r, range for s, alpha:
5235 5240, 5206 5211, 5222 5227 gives 4.4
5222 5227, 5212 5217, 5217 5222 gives 5.7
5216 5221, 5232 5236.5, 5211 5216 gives 4.9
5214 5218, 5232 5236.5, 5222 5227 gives 4.3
